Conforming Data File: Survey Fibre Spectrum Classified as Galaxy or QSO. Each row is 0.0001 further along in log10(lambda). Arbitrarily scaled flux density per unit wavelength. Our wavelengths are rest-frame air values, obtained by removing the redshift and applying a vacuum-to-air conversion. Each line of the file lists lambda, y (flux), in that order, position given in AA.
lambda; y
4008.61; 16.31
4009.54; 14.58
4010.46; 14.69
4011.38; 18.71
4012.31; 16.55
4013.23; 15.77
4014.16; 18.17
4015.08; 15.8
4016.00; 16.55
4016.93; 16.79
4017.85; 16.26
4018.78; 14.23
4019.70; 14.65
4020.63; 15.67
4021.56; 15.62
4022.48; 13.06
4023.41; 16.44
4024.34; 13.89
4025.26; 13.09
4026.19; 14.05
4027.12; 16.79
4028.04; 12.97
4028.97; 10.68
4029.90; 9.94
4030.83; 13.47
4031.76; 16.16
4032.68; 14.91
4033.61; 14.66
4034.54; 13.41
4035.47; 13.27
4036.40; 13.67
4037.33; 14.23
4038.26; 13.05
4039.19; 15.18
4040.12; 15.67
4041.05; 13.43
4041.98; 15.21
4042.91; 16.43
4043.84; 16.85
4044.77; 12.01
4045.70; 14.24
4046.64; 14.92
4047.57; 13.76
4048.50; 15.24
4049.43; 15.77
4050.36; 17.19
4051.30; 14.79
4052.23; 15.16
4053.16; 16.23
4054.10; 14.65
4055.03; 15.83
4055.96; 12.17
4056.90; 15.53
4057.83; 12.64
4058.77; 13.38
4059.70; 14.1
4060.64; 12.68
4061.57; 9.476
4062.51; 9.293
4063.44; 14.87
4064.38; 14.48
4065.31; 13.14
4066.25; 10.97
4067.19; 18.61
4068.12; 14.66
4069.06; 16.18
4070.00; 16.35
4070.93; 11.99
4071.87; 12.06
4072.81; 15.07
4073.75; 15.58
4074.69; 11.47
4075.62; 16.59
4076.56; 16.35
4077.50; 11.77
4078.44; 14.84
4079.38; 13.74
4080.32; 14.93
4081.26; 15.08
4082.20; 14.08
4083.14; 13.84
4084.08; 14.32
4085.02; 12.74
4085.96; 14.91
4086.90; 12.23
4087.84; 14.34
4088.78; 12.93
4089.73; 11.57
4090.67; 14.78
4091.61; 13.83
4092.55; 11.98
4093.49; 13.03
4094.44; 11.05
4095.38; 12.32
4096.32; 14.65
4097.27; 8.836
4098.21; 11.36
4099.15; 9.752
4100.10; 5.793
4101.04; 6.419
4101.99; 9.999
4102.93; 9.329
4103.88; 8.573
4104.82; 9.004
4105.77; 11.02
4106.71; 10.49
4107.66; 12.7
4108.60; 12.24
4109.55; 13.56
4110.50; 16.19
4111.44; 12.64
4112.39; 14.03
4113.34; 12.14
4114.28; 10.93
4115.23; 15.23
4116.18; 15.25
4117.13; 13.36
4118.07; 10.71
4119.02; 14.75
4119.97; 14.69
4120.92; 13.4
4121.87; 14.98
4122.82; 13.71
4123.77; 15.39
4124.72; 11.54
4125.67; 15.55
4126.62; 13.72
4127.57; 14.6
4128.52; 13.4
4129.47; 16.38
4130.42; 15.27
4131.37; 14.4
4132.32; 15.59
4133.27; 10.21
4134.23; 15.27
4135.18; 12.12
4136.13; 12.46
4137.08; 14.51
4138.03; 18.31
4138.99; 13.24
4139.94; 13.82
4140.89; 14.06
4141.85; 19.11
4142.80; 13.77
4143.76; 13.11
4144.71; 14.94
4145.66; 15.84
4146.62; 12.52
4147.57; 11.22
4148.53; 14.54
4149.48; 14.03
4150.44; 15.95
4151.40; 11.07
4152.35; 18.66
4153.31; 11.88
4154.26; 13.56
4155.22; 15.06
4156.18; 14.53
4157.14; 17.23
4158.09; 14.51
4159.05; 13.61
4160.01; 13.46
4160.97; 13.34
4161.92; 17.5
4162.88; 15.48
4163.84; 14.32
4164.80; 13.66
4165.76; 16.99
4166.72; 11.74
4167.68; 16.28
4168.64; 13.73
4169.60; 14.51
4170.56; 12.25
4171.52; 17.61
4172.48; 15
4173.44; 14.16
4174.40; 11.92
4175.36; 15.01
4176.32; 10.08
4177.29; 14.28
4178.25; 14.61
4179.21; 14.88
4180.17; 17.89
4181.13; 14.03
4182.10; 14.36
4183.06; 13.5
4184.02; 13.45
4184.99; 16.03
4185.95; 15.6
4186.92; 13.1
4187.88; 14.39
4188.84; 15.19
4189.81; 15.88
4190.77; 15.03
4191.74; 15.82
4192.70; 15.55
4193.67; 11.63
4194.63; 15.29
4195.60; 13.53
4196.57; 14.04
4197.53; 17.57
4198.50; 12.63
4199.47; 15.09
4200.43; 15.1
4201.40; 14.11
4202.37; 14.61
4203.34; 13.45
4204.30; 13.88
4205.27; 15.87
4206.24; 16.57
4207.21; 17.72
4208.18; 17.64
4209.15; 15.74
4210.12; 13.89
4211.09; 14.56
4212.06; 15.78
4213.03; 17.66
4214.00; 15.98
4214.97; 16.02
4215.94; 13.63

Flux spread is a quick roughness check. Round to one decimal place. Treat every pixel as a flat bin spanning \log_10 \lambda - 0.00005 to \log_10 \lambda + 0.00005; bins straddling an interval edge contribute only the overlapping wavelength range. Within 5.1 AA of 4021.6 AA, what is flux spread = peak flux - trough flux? 3.7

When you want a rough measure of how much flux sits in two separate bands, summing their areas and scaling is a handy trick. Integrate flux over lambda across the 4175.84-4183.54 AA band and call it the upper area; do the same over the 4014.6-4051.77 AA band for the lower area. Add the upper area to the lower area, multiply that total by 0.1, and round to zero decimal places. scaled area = 65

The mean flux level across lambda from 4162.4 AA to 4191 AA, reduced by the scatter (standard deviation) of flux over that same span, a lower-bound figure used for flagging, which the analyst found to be 12.8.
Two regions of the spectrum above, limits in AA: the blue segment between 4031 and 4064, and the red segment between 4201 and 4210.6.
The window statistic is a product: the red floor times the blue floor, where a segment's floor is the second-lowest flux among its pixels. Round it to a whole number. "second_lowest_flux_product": 132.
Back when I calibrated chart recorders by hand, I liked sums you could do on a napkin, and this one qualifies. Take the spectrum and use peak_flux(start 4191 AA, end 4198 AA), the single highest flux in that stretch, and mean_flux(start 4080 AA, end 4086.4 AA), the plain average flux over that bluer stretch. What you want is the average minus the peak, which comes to -3.3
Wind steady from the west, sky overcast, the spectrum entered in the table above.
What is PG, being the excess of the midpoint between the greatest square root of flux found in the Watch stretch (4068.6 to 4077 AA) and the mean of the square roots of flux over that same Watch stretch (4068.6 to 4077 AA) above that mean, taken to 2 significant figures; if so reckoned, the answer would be 0.13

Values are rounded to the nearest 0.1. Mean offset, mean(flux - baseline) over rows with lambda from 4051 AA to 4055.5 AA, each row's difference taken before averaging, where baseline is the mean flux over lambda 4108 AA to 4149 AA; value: 1.3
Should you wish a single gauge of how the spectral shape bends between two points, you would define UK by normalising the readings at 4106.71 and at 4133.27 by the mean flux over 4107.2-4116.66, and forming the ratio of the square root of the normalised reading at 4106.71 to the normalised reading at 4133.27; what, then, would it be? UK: 1.17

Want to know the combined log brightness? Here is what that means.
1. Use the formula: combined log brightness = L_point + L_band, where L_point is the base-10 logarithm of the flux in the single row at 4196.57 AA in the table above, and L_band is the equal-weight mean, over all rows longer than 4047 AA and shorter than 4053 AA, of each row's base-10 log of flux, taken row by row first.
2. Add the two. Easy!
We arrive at 2.33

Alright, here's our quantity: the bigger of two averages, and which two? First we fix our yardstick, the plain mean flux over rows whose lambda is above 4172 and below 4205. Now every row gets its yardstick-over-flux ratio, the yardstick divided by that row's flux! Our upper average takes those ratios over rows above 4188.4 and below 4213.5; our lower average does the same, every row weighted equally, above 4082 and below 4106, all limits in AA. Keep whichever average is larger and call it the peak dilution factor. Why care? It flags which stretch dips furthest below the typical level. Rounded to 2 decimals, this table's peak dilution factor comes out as 1.32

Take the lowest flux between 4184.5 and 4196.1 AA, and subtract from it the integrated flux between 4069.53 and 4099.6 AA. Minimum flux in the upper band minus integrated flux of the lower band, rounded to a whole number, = -391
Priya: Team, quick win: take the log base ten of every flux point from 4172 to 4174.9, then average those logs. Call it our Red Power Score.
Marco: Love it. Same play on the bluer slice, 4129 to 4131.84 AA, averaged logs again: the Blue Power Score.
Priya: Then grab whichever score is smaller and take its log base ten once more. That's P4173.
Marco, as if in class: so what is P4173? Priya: 0.055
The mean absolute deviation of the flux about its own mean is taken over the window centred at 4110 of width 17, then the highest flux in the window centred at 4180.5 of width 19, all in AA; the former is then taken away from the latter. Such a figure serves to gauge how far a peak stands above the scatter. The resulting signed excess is 16.0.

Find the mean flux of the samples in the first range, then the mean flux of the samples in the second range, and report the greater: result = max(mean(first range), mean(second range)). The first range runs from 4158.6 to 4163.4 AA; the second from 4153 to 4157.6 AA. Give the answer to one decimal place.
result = 14.7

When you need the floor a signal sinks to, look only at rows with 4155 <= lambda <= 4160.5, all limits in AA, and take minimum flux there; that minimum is 13.46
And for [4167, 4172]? 12.25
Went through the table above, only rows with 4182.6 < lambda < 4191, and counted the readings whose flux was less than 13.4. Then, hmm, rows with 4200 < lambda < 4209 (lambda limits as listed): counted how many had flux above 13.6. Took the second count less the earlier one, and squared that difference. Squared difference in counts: 49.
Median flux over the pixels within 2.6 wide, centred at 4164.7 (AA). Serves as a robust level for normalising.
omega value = 14.3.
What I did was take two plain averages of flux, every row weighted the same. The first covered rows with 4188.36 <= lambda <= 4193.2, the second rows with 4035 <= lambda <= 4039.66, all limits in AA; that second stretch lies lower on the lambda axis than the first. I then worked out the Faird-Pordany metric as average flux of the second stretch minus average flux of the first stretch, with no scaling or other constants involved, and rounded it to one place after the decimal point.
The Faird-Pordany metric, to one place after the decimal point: -1.6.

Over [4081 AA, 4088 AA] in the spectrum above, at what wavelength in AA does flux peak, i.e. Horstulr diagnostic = 4081.26 AA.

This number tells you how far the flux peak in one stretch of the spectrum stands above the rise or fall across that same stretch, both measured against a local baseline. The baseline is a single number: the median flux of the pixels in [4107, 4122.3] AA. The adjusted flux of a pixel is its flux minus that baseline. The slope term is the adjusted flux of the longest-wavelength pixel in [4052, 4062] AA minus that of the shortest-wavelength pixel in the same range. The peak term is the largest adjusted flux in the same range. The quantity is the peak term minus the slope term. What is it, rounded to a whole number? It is 8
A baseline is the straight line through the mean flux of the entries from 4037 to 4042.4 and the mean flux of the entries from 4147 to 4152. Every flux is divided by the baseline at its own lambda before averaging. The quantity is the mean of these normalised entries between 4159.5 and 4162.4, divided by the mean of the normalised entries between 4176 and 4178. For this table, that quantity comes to 1.2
